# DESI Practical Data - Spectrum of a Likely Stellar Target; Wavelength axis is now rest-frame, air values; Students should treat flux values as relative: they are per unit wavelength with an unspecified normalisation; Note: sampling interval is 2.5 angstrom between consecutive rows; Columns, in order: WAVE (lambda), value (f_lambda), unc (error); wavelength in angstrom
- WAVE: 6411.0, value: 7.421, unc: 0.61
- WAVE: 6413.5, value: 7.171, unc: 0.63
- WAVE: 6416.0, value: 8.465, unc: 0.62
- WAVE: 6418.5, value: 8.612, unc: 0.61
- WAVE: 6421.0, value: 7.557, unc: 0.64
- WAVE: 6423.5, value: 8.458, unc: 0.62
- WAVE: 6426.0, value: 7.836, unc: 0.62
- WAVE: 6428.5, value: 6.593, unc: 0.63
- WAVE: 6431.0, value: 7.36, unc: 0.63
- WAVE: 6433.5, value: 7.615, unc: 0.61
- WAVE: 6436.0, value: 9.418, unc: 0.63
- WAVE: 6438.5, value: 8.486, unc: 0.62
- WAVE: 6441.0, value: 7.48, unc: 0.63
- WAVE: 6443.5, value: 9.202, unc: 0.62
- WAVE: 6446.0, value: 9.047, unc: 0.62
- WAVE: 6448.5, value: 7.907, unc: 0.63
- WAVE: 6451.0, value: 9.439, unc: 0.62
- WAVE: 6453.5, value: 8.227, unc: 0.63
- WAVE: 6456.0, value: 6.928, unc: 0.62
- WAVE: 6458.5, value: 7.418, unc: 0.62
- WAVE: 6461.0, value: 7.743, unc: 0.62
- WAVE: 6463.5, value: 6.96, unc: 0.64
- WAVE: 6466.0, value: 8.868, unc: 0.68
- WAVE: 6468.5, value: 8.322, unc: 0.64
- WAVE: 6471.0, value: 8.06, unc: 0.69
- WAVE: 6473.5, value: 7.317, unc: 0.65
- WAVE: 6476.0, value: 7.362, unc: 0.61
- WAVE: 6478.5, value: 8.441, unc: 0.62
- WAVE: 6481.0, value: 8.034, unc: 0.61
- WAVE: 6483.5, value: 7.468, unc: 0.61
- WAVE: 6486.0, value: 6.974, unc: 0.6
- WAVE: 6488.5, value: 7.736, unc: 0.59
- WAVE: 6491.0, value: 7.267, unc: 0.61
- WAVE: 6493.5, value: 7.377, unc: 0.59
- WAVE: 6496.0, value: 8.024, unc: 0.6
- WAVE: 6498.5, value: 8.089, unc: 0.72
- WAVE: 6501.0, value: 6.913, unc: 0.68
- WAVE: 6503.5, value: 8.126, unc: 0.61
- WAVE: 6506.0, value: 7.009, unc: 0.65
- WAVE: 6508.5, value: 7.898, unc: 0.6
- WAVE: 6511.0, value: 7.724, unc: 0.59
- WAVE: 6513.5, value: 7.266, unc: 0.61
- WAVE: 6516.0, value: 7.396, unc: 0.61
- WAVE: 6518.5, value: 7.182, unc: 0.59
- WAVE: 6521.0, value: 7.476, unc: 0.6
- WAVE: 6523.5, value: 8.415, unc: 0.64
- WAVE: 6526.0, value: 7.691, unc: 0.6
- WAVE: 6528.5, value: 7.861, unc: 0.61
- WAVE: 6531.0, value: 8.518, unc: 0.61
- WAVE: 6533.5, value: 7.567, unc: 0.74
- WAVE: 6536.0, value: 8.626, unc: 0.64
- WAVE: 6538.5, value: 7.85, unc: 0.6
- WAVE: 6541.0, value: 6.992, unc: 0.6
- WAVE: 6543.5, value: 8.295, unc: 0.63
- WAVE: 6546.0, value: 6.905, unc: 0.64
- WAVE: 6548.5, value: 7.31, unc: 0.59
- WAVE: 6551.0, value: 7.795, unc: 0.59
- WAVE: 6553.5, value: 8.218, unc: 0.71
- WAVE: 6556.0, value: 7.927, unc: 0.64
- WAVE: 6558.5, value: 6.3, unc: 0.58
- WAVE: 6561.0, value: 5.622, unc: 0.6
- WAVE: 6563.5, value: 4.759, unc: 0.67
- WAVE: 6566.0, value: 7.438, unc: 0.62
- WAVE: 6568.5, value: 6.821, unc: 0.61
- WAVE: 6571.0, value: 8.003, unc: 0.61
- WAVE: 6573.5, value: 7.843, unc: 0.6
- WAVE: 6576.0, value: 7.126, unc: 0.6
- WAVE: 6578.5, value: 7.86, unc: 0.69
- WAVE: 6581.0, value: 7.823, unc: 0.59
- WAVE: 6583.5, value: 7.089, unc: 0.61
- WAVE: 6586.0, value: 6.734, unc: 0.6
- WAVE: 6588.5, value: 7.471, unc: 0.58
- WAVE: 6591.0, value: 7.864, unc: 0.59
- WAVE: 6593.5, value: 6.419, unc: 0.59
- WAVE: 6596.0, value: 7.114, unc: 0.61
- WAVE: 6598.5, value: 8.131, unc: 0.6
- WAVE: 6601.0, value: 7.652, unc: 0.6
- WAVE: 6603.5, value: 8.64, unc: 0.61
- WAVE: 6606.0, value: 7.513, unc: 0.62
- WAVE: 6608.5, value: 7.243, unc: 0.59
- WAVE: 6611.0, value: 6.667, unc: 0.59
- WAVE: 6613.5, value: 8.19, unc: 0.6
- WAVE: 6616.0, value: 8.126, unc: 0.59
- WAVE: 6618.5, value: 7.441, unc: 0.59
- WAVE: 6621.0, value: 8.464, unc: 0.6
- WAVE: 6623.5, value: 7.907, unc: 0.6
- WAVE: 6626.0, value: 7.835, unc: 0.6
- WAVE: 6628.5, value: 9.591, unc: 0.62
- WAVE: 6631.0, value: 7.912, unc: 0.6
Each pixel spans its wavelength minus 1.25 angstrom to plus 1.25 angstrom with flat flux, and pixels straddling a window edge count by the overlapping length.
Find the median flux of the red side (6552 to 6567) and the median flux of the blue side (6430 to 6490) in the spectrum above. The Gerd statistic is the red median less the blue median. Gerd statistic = -0.96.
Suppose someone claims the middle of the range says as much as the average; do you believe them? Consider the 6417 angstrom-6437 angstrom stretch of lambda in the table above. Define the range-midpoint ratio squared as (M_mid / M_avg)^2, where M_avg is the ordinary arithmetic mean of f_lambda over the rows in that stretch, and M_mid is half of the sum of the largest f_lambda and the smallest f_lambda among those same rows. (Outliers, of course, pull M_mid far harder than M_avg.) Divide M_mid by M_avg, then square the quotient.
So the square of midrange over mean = 1.02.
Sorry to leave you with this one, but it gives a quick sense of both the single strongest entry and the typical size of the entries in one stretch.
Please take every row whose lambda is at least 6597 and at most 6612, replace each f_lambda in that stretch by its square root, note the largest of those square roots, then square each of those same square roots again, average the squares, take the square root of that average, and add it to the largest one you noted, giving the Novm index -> 5.70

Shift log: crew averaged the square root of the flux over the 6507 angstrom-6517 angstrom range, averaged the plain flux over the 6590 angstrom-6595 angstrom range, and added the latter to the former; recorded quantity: 9.9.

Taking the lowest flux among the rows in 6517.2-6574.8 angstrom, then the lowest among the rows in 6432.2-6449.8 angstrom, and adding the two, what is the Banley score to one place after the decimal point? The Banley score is 12.2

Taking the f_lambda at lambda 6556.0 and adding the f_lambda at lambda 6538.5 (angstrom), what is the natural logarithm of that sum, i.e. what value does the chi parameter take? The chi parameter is 2.759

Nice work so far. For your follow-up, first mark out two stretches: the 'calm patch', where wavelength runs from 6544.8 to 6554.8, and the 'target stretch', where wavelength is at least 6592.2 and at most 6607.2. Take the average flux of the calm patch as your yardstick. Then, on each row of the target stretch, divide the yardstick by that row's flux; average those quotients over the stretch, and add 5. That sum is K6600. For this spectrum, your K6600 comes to 6.01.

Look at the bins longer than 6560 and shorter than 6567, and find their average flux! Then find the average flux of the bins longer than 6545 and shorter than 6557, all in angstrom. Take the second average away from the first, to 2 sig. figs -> -1.7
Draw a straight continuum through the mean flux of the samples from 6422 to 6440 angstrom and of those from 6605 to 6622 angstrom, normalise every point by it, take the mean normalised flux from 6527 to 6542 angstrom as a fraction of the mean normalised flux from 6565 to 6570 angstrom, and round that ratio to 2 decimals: 1.10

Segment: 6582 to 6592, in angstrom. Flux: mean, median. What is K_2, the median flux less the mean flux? -0.01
